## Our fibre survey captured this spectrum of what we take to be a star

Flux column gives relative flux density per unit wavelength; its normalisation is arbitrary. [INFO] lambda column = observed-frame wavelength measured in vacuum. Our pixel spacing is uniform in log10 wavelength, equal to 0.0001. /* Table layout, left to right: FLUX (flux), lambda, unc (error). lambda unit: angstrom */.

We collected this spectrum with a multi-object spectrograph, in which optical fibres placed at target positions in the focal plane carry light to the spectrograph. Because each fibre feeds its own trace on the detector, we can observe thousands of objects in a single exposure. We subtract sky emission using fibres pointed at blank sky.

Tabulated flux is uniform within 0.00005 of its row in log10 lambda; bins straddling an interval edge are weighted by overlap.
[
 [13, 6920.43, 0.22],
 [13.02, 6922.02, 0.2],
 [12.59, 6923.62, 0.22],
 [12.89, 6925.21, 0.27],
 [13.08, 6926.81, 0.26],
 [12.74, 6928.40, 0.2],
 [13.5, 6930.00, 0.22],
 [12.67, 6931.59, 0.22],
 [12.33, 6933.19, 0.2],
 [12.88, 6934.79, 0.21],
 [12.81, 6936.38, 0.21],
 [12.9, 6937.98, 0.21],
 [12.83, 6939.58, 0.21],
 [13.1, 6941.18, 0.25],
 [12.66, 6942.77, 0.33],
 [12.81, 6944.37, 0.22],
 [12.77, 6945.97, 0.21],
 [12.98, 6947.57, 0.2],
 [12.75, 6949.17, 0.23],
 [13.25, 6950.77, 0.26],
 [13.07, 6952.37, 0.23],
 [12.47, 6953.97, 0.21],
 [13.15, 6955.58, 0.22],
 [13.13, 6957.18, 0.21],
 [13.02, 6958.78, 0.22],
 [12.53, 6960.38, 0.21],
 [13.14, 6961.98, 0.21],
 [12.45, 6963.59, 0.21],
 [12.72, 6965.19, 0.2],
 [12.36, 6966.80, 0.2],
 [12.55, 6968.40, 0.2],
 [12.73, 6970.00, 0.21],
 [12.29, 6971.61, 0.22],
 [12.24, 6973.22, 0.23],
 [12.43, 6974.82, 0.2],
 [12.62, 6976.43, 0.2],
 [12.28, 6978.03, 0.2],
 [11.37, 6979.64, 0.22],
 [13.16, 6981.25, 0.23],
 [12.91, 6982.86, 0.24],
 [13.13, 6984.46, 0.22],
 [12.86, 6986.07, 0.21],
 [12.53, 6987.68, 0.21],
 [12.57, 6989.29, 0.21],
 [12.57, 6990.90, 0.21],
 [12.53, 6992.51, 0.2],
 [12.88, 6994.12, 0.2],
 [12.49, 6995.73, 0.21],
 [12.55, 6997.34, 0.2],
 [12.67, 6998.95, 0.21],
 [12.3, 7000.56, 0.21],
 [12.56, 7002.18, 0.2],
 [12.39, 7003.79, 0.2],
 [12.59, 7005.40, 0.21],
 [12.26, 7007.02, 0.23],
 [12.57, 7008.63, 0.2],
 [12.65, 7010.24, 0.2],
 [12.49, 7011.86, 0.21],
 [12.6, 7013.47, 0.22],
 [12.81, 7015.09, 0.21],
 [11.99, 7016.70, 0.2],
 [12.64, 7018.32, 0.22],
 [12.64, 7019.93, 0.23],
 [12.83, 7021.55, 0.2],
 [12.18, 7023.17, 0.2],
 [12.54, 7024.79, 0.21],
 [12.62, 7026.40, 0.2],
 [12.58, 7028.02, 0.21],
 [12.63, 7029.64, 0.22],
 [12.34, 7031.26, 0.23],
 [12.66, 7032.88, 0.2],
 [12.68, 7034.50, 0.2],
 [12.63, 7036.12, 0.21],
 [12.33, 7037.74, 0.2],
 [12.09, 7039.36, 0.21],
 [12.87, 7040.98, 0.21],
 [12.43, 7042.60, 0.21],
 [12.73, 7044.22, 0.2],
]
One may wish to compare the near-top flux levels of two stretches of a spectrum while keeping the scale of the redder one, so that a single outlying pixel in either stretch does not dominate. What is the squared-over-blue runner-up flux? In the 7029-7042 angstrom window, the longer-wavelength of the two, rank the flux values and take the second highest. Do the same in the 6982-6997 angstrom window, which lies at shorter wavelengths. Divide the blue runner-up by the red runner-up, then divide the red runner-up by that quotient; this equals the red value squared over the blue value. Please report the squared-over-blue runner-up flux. 12.5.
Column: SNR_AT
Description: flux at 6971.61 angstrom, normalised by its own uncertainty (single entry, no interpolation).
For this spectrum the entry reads 55.9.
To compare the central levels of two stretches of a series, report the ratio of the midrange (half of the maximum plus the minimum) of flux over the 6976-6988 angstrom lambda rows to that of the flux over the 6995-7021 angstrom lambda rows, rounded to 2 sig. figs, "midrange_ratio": 0.99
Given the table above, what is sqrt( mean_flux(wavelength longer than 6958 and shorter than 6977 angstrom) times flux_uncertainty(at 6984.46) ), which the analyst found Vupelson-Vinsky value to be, 1.66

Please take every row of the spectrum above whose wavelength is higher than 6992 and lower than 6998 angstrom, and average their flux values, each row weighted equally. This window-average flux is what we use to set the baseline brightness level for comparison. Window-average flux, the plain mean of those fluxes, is 12.6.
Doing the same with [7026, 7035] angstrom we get 12.6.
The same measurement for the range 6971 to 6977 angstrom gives 12.4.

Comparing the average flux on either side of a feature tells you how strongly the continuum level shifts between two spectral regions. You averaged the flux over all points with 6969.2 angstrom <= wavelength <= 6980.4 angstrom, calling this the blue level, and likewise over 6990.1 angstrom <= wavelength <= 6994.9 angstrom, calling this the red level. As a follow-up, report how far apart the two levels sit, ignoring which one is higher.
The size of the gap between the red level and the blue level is 0.38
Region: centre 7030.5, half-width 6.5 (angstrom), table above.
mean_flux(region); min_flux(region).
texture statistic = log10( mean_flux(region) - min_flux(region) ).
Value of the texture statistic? -0.61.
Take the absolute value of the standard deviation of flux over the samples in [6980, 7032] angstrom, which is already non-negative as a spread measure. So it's 0.24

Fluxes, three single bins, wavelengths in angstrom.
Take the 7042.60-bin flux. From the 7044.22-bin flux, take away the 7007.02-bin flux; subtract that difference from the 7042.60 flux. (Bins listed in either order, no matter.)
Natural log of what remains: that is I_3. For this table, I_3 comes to 2.48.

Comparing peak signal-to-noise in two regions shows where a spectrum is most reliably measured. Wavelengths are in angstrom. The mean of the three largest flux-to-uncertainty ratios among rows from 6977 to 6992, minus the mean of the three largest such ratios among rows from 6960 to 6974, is -2.1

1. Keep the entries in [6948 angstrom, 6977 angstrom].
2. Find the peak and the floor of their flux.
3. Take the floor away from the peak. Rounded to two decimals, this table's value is 1.01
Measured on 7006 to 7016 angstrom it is 0.55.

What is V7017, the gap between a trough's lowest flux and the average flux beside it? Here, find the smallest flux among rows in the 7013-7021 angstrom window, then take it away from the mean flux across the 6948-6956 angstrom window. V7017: 0.9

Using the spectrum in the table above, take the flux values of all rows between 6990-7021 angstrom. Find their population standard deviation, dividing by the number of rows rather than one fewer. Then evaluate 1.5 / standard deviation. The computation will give 7.8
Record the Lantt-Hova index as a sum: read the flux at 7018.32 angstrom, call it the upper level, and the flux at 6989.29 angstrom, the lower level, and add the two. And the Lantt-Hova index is 25.2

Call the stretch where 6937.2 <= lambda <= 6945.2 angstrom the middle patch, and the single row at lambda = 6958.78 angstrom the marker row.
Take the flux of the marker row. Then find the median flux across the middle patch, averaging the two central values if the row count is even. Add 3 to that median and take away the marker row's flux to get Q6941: 2.81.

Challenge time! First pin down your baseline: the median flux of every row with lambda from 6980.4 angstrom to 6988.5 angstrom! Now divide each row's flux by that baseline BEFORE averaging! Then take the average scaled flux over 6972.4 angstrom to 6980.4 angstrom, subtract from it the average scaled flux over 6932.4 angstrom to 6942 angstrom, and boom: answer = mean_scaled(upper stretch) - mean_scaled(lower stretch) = -0.048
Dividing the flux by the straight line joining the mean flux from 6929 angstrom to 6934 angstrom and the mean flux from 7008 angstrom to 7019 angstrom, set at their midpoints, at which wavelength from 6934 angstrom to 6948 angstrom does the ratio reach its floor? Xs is 6942.77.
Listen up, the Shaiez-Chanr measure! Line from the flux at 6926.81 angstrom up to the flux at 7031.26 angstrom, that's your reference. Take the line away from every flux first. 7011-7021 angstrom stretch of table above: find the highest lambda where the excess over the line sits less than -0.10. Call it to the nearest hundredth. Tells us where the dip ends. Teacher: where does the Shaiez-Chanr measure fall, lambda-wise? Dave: 7016.70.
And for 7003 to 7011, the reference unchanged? 7007.02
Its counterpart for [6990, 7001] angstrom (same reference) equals 7000.56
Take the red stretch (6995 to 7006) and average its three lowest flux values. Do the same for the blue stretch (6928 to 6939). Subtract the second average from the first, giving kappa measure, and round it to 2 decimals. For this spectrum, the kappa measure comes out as -0.19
